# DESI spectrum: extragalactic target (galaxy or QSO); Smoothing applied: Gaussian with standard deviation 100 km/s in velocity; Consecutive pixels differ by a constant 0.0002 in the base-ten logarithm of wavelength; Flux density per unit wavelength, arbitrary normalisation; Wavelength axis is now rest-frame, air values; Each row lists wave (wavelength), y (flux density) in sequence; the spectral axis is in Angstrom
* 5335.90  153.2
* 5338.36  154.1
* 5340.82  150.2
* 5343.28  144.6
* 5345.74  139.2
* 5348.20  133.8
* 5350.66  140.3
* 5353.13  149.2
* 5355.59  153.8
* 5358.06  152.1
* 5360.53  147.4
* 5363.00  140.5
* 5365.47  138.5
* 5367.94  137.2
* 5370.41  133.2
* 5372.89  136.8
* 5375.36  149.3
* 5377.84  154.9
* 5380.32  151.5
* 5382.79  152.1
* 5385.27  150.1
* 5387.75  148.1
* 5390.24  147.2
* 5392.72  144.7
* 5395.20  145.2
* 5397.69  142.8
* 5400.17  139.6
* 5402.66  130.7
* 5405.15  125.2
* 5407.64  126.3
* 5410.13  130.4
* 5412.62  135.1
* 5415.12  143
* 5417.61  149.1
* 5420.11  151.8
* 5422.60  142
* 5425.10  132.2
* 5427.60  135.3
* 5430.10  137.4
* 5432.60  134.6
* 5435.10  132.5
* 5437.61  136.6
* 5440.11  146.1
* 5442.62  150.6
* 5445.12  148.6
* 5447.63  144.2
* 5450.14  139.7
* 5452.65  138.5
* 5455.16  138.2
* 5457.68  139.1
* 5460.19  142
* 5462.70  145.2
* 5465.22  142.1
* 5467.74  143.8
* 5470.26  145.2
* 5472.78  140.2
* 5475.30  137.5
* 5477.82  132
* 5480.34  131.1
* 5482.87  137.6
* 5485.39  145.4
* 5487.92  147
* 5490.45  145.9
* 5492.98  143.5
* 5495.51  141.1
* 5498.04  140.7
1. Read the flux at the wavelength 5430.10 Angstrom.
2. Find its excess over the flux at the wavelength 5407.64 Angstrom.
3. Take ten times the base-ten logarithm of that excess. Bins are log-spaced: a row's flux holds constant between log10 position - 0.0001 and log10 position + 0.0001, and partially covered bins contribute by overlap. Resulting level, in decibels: 10.5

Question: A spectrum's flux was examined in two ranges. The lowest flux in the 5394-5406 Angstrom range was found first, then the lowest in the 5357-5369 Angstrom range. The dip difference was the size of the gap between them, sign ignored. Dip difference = 12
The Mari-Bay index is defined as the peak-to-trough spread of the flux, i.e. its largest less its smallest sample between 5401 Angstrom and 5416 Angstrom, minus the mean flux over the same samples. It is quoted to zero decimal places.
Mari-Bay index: -114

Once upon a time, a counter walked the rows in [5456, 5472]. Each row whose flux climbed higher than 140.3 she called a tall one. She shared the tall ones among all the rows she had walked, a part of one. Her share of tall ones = 0.83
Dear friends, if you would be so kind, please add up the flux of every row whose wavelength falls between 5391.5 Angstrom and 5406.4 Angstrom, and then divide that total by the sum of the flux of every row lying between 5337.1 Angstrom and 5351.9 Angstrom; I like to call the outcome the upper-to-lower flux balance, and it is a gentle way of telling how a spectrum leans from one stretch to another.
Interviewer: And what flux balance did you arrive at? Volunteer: 0.96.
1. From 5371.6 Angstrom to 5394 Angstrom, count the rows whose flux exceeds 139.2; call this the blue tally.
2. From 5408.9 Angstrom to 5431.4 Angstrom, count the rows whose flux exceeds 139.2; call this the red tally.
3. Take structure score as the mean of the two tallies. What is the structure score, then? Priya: 6.00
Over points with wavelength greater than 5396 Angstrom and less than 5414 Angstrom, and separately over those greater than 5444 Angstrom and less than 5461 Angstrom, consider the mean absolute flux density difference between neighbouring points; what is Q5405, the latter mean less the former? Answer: -2.2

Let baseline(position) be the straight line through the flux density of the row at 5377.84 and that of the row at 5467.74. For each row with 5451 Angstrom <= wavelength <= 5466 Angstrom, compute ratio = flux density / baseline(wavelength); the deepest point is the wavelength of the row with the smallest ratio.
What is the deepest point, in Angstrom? 5455.16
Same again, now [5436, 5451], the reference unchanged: 5437.61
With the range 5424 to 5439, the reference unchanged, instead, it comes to 5425.10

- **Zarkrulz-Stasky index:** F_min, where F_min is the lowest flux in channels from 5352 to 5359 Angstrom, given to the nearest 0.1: 149.2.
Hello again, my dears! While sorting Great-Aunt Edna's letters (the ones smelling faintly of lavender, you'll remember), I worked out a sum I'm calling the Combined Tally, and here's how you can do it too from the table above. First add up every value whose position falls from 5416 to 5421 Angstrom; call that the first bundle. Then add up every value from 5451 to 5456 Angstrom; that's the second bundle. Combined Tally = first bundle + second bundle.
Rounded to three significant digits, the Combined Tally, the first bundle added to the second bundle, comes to 578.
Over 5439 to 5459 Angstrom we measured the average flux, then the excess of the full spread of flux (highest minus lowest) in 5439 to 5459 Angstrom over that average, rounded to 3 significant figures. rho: -131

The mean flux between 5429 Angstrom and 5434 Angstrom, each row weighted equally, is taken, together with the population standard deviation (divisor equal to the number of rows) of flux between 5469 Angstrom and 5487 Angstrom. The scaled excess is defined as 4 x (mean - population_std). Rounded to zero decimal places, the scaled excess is 523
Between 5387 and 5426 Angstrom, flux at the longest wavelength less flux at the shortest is -16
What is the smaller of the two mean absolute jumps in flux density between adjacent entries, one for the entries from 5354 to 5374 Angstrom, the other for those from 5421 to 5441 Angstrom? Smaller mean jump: 3.5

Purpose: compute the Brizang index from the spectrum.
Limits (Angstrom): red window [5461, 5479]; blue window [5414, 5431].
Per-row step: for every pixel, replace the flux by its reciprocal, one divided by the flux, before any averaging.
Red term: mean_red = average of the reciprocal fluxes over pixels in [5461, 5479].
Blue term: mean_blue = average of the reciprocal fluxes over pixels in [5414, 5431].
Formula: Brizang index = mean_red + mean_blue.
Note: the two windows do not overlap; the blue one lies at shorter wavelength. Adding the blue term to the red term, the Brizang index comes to 0.0142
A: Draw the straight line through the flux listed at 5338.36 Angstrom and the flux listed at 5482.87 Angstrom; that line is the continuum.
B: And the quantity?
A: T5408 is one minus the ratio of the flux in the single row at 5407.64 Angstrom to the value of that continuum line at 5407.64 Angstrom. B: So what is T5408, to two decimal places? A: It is 0.14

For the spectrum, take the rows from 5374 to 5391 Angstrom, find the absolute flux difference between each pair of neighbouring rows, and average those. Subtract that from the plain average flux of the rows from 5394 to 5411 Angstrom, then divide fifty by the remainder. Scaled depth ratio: 0.379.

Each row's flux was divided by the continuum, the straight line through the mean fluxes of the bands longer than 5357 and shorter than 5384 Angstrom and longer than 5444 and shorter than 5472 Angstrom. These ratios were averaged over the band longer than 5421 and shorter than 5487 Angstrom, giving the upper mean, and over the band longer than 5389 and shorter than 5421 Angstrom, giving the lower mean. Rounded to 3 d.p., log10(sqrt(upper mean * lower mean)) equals -0.011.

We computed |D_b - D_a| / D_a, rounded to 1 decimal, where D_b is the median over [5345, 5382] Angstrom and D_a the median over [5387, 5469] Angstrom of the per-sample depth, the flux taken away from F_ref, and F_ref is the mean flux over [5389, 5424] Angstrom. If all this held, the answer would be -0.6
